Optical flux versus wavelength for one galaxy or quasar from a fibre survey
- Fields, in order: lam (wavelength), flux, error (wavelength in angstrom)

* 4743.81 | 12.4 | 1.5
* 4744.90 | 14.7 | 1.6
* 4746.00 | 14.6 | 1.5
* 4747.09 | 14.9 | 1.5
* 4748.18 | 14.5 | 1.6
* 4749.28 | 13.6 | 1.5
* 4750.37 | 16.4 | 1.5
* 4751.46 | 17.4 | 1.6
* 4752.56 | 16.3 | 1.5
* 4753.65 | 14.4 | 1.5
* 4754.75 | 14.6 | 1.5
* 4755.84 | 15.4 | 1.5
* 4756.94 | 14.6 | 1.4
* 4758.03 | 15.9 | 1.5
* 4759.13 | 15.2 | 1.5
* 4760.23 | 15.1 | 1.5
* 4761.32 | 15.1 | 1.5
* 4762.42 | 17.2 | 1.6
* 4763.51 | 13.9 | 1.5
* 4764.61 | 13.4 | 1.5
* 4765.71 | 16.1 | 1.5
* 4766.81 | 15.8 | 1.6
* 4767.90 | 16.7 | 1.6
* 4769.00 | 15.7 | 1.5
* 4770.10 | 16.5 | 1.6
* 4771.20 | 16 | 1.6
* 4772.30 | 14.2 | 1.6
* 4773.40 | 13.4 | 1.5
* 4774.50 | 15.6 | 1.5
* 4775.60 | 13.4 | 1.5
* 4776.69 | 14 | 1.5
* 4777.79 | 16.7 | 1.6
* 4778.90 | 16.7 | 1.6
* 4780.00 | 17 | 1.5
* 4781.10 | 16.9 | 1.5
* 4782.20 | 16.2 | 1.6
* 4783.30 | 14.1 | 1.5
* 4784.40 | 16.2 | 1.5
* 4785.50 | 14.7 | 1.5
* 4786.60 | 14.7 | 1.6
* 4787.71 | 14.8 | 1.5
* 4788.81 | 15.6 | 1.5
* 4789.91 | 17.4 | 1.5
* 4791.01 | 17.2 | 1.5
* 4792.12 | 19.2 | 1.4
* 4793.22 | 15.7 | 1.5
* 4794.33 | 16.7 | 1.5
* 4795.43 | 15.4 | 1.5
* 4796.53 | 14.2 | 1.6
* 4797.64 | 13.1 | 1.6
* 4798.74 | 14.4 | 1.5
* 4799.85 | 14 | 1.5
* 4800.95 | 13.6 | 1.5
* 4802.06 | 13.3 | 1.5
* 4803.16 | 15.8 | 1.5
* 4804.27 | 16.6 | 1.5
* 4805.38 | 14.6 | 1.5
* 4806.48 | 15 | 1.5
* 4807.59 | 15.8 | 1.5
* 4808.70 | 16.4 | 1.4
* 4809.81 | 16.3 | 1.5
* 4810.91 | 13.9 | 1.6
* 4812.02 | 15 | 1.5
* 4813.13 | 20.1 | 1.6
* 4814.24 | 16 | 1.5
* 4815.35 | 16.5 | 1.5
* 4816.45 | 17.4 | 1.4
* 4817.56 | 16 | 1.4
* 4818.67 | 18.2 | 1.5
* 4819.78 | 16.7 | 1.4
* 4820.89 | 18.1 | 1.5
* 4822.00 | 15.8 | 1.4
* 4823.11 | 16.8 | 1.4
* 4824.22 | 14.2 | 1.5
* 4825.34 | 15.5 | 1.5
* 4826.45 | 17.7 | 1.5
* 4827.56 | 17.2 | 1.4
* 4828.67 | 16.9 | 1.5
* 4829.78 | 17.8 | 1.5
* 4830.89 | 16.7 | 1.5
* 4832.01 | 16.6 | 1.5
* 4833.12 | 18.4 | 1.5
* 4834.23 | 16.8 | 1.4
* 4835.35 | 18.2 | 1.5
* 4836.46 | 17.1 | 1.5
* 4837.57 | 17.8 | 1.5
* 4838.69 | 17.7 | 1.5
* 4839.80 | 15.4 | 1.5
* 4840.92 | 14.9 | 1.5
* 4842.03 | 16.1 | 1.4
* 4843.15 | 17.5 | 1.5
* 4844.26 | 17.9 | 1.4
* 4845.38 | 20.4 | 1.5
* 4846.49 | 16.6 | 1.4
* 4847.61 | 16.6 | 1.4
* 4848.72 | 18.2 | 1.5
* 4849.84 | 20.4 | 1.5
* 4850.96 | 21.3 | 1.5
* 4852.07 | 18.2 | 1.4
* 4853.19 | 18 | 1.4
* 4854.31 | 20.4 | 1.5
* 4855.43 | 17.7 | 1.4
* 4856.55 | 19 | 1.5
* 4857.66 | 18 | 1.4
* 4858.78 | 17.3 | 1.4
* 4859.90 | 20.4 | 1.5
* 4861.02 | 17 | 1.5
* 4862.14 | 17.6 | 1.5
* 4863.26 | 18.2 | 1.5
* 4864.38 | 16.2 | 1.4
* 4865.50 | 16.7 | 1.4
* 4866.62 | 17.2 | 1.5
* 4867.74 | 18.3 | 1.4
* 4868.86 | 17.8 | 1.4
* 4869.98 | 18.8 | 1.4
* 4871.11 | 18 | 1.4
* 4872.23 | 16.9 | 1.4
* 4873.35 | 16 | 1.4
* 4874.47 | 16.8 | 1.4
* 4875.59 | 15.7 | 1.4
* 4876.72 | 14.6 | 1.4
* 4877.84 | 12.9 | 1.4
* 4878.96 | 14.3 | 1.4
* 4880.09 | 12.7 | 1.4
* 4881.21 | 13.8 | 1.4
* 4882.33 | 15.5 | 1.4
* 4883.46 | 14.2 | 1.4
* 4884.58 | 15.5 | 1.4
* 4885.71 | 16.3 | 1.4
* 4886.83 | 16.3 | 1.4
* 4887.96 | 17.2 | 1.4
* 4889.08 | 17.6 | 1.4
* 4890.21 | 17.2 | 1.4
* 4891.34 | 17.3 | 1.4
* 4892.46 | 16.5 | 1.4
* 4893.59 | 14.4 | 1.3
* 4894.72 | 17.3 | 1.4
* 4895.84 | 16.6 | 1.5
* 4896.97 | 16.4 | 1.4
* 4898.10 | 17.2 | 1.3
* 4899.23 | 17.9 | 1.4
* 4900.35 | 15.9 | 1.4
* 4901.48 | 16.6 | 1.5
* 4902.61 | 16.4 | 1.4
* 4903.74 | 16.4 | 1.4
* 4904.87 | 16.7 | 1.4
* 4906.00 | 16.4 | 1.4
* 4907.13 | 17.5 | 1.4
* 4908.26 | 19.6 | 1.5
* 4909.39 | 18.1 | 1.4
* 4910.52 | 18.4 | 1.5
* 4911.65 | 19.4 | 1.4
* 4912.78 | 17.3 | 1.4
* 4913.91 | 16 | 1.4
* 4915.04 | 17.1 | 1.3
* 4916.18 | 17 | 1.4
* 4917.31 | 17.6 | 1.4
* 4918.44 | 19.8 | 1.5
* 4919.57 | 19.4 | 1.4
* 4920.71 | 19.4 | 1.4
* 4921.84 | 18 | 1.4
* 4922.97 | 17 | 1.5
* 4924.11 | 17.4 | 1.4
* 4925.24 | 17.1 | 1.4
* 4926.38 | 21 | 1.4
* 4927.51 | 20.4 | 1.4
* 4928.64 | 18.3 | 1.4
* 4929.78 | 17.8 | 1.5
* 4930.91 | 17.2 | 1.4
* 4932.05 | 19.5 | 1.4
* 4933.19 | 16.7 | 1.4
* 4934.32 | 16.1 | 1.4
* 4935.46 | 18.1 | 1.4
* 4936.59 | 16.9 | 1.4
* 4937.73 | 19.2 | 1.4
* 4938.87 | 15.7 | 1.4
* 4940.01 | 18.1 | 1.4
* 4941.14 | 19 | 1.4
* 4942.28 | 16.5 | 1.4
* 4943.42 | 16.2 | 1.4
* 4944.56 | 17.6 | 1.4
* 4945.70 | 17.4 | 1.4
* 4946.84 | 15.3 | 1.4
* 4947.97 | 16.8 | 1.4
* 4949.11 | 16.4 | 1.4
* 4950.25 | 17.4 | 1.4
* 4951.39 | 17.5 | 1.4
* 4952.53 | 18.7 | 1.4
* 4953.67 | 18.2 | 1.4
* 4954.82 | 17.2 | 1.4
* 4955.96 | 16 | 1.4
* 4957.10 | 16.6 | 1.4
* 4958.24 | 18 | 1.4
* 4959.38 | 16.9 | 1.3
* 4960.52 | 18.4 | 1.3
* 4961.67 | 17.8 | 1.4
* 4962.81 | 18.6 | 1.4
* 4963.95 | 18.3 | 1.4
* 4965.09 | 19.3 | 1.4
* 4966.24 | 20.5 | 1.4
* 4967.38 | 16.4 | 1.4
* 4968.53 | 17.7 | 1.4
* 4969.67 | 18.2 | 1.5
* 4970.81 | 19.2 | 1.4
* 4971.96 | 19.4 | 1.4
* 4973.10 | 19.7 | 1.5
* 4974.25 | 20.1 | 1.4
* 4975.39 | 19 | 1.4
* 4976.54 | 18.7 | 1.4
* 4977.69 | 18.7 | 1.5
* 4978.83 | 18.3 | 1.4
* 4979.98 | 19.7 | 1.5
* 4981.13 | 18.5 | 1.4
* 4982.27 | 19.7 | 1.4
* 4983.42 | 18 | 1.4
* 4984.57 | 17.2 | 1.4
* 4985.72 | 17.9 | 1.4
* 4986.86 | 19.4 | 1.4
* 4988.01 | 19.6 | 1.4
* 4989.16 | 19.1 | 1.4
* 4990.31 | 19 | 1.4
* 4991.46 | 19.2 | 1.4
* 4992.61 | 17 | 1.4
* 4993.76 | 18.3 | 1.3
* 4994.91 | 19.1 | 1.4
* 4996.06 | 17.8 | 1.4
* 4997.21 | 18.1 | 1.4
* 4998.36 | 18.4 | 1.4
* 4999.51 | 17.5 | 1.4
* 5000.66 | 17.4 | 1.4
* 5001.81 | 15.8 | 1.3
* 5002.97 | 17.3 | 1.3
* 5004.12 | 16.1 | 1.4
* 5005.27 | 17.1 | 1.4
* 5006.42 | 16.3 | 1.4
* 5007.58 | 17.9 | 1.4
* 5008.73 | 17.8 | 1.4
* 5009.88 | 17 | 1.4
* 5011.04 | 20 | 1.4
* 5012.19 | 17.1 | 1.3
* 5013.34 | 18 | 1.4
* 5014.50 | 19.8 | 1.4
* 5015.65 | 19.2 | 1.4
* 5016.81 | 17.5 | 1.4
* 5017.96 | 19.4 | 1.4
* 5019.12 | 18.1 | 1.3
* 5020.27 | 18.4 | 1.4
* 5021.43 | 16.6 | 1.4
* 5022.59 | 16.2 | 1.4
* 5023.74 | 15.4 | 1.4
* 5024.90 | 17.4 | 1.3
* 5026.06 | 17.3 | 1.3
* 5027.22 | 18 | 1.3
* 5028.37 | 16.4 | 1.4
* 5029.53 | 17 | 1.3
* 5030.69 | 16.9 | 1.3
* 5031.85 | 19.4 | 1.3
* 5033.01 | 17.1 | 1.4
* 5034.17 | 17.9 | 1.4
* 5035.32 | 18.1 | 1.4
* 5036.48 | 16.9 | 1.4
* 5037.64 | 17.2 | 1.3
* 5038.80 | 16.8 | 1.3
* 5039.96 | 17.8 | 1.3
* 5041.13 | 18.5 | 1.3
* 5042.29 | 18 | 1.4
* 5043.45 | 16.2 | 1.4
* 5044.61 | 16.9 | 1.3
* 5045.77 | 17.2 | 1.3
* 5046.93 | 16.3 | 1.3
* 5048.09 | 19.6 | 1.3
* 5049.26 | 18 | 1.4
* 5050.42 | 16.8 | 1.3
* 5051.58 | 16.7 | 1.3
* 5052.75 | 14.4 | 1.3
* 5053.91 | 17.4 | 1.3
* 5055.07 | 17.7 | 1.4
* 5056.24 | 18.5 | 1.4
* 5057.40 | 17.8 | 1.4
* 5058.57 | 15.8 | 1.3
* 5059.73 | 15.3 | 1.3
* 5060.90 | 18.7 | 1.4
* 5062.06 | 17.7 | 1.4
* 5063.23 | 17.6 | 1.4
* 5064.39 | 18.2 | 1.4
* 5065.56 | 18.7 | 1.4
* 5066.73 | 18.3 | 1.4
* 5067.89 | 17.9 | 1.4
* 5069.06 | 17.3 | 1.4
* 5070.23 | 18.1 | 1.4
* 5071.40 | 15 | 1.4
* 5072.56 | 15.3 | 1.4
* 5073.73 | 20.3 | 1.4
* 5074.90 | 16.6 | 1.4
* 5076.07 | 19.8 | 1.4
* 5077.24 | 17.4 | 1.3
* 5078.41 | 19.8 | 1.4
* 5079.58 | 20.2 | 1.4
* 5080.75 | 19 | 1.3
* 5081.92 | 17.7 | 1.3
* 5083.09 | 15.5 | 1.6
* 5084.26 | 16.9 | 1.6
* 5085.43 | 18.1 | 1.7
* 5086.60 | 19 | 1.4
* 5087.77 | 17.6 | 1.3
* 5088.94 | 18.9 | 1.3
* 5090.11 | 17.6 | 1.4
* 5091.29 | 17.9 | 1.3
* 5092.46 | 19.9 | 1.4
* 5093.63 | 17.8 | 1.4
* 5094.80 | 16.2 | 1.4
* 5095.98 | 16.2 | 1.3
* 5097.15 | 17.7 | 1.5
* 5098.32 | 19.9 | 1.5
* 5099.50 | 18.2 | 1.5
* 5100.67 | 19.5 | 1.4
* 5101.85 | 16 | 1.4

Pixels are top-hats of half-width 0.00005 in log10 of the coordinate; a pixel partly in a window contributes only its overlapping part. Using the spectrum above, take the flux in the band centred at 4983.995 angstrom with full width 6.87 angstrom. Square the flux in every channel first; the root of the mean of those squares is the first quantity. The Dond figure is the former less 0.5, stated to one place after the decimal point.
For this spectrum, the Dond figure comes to 18.0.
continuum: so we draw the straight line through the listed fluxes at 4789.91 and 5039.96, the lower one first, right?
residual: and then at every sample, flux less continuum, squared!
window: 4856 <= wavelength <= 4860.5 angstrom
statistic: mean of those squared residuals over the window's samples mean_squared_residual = 3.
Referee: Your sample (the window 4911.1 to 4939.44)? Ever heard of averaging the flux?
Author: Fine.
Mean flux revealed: 18.0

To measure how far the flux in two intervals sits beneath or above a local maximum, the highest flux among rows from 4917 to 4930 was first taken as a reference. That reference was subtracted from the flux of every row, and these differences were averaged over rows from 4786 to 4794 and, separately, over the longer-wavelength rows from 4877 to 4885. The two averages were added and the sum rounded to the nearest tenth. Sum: -11.5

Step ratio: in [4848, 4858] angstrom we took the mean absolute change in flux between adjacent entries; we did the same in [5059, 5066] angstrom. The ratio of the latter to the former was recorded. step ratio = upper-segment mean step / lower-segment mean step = 0.65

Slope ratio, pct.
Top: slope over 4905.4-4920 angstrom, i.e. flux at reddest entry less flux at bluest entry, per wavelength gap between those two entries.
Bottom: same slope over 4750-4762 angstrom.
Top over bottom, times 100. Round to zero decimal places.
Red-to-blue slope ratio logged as -186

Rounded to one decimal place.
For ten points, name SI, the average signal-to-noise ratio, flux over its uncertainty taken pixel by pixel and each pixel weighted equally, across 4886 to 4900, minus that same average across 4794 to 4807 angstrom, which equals 2.4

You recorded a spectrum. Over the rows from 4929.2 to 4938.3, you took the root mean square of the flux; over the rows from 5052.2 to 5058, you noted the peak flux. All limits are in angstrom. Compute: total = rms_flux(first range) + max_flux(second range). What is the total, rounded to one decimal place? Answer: 36.2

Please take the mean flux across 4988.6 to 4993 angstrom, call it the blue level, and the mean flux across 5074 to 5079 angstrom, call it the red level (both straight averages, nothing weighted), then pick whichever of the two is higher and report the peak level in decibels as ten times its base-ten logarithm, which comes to 12.7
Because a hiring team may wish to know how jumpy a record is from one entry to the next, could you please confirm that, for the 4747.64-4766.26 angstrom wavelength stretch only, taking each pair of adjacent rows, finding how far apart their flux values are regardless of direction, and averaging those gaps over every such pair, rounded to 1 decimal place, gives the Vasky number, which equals 1.3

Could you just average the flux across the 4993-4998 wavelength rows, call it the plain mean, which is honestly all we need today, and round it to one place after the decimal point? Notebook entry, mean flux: 18.3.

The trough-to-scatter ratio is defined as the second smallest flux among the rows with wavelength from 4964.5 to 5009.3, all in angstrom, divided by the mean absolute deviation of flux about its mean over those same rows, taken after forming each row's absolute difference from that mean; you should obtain 17.2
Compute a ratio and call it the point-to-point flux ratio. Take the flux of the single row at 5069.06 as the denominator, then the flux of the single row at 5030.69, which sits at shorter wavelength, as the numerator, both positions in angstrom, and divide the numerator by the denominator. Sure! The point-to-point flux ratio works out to 0.98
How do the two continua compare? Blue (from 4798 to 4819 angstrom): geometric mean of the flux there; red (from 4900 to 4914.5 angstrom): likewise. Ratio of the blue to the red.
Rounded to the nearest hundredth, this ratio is 0.91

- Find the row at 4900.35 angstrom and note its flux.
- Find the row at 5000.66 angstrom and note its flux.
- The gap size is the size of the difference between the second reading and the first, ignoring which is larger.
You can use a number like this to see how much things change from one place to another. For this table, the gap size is 1.5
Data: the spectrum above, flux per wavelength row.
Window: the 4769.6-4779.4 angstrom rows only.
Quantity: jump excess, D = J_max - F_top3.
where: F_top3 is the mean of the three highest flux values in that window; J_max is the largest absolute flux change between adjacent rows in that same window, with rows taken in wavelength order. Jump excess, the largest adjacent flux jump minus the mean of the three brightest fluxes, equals -14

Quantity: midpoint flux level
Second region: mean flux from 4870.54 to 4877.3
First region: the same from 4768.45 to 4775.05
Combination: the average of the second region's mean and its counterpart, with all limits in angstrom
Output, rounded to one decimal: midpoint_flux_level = 15.8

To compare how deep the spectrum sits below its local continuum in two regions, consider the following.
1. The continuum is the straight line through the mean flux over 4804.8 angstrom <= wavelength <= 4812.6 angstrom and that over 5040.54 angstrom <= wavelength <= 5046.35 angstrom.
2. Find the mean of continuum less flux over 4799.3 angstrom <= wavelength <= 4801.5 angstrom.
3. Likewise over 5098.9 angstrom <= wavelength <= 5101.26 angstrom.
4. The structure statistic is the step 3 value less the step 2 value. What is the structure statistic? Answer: -2.4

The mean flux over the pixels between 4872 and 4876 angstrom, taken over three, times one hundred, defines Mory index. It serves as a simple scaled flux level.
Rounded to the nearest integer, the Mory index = 545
